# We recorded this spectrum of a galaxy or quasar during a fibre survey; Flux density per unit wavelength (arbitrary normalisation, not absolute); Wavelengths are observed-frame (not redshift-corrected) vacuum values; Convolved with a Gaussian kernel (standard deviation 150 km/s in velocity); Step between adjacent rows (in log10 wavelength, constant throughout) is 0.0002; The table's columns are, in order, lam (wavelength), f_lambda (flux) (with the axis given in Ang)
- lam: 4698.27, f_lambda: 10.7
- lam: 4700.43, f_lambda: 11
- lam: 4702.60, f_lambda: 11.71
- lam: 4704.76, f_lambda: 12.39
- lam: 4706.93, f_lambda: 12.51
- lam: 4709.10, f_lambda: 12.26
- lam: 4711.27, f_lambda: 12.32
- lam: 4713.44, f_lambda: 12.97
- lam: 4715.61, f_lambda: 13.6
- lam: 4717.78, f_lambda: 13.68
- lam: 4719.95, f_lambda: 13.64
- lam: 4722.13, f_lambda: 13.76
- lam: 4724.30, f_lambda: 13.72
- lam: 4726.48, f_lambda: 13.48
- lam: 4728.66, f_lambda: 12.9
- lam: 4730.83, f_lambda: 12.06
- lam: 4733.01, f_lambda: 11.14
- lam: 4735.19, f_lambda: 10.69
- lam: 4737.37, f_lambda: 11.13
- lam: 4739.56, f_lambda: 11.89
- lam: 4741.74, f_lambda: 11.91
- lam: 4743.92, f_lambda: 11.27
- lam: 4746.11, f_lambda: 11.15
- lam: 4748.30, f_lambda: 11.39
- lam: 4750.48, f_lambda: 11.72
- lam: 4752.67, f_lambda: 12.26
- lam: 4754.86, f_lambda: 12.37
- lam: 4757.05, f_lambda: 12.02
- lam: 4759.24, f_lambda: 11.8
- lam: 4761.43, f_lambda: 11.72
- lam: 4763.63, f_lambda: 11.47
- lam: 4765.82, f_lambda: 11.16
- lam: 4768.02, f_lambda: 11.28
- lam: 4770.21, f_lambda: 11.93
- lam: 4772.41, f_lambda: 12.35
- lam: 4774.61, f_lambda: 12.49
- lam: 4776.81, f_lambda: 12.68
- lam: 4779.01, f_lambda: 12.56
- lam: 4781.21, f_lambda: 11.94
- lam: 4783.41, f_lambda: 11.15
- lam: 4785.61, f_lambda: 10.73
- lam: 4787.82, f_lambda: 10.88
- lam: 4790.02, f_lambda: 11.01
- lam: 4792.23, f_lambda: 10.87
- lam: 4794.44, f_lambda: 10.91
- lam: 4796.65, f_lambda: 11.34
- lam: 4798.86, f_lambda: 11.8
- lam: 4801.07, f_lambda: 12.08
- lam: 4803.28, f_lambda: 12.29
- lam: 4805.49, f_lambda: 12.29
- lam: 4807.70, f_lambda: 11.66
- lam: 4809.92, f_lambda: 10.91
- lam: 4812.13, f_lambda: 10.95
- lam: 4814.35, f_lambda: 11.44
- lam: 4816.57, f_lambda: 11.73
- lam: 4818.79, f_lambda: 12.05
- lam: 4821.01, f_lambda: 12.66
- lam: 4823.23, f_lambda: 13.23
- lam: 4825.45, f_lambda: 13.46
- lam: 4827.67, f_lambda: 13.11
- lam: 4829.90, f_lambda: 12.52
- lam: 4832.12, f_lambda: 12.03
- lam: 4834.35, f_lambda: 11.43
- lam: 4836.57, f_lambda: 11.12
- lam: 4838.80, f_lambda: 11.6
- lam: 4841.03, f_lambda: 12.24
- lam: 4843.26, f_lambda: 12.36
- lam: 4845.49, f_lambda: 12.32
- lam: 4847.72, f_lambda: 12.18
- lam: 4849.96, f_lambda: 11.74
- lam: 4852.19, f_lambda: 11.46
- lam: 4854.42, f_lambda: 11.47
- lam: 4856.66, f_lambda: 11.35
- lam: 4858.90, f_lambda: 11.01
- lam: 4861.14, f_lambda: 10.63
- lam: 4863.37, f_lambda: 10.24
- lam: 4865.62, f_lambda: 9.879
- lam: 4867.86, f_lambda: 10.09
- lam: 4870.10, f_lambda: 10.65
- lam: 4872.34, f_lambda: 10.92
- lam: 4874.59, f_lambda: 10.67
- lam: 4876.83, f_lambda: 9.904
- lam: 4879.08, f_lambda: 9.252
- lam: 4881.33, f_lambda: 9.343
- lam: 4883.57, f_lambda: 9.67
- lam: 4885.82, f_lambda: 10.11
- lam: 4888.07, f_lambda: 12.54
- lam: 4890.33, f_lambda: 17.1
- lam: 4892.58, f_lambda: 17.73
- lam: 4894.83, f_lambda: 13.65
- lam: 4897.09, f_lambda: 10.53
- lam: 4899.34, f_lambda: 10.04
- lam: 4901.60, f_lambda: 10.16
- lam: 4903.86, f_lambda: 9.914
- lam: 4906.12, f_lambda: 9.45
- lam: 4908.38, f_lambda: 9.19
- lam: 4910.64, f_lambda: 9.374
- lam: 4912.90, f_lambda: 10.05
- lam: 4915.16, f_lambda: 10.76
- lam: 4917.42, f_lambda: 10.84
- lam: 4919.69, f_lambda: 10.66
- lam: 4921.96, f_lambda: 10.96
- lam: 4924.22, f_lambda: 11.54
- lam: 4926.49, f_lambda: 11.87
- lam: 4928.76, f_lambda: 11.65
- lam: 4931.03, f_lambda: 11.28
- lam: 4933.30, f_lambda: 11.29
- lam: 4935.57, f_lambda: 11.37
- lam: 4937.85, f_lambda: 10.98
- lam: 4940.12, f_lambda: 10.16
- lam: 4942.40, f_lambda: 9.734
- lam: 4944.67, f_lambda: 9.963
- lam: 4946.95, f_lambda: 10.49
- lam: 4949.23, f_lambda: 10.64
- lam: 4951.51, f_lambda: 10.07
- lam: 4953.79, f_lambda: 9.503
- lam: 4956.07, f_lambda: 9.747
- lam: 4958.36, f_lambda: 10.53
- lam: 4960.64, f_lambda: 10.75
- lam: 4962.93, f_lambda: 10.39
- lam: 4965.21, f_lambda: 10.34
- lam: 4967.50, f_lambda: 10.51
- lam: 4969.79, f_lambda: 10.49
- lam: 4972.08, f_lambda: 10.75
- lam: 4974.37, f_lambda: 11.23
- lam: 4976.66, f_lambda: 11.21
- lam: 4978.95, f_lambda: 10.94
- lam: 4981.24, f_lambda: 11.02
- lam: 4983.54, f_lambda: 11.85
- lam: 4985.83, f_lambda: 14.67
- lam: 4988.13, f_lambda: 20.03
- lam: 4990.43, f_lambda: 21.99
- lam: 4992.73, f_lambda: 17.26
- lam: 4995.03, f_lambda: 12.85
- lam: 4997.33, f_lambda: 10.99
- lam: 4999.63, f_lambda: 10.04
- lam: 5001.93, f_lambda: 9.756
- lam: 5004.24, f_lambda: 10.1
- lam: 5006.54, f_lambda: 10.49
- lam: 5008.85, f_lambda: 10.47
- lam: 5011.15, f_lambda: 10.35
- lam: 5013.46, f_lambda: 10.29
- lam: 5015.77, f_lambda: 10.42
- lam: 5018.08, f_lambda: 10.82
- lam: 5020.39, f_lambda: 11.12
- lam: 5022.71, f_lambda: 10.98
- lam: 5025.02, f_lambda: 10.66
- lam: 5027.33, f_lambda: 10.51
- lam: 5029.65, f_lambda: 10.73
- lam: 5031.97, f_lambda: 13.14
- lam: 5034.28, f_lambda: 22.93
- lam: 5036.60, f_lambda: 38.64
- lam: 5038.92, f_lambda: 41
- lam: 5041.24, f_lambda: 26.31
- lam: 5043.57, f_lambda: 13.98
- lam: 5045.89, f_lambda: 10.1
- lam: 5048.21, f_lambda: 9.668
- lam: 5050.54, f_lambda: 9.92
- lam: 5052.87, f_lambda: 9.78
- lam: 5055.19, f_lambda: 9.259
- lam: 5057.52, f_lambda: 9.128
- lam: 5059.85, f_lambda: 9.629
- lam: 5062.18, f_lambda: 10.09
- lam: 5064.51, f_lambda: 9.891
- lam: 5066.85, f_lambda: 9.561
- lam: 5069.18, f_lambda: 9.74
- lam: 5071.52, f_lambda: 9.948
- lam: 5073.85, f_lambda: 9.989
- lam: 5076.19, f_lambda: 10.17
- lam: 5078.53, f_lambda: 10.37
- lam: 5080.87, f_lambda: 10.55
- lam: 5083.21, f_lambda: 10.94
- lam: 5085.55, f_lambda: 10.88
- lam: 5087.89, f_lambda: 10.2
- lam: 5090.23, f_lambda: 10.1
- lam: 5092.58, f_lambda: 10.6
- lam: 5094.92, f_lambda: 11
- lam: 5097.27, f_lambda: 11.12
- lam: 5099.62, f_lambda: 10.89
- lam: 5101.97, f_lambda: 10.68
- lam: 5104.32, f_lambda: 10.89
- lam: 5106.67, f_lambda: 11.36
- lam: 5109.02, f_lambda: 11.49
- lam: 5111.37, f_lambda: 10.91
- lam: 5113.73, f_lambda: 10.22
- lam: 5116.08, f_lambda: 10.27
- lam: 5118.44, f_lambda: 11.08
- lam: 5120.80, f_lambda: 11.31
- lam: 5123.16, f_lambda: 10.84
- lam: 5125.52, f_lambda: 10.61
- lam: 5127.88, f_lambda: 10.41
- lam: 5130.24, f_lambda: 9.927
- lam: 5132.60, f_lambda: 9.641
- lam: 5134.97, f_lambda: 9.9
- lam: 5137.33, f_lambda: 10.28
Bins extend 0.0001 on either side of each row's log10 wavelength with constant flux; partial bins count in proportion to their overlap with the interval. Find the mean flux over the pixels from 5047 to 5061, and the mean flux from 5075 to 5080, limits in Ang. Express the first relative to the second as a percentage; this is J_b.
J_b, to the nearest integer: 93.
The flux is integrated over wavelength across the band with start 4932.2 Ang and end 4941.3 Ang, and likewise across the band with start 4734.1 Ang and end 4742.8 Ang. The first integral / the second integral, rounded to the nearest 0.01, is 1.00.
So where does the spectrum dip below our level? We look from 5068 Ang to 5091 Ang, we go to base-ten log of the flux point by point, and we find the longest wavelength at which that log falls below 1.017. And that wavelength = 5090.23 Ang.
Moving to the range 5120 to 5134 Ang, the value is 5132.60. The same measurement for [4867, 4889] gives 4885.82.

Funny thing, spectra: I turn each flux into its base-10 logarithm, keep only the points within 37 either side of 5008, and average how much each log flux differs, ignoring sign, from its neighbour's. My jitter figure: 0.059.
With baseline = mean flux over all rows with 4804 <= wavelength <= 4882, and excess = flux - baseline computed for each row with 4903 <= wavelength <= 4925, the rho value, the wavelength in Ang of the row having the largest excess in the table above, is 4924.22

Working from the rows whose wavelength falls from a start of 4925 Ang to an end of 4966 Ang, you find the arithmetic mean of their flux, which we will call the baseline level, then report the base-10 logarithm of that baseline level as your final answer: 1.03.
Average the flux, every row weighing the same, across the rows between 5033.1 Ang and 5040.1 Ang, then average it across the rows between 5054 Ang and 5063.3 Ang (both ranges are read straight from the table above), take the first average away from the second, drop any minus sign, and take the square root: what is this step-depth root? 5.0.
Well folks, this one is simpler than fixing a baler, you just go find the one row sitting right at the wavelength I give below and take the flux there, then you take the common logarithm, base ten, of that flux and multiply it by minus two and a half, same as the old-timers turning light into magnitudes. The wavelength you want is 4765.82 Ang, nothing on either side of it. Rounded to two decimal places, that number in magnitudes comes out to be -2.62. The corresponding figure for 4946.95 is -2.55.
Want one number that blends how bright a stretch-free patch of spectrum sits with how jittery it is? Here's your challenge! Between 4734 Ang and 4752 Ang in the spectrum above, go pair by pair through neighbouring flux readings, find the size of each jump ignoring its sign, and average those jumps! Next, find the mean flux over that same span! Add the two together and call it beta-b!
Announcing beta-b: 11.8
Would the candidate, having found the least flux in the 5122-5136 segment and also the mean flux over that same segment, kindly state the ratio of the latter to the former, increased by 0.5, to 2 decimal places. 1.56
